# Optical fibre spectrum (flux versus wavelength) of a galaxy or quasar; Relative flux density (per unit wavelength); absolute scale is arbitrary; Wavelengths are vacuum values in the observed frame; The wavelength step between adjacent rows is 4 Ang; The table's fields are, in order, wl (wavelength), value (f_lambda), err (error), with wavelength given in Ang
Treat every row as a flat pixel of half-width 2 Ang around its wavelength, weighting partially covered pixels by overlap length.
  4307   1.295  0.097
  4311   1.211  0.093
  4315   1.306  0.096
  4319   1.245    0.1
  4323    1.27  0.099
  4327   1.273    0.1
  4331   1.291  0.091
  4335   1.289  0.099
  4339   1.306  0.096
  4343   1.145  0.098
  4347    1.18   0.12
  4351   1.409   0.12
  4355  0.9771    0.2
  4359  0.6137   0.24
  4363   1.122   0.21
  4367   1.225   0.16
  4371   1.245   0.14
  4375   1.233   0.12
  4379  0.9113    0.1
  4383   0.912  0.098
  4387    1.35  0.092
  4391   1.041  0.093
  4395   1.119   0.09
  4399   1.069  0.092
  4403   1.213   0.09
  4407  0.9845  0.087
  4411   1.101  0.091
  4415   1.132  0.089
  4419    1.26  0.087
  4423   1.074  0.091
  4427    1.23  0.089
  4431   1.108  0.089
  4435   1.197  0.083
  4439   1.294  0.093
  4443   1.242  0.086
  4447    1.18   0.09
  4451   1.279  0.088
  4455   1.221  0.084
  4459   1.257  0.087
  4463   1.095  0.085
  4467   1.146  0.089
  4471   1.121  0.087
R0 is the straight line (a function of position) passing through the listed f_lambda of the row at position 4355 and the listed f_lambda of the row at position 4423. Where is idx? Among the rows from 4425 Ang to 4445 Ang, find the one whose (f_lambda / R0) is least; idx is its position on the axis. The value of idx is 4431 Ang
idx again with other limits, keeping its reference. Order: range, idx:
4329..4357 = 4355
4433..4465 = 4463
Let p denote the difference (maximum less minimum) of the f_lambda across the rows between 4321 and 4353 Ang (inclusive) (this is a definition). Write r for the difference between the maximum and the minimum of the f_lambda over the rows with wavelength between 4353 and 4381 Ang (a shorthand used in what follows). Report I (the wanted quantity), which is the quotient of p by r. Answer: 0.4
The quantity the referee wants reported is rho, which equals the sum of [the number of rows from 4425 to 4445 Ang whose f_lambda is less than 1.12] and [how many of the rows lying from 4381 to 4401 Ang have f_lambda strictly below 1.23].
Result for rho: 5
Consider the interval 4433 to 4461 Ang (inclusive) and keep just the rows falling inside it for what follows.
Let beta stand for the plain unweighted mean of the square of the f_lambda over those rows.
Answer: 1.54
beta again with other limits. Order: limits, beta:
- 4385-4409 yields 1.29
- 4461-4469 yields 1.26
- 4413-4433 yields 1.35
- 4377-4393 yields 1.14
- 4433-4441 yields 1.55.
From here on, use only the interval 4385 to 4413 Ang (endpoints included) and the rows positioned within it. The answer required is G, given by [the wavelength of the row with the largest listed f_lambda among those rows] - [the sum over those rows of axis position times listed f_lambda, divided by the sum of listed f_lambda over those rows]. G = -11.6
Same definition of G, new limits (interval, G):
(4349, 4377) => -12.3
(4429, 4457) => -4.2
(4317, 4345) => 8.1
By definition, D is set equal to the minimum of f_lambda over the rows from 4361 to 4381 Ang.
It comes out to 0.9113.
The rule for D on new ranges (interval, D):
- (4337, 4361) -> 0.6137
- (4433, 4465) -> 1.095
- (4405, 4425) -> 0.9845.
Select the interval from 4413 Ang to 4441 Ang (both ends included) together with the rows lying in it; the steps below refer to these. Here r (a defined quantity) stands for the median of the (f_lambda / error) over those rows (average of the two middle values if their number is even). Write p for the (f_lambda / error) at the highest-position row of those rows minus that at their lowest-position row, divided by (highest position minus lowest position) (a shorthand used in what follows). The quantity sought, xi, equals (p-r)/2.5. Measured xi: -5.5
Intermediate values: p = 0.05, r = 13.8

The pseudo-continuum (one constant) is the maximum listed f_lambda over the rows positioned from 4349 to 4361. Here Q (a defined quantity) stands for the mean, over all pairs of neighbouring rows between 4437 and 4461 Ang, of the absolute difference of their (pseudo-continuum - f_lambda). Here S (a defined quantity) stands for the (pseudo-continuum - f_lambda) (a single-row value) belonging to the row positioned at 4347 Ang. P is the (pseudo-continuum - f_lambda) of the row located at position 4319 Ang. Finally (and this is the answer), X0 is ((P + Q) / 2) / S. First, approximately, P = 0.16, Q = 0.061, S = 0.229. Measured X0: 0.49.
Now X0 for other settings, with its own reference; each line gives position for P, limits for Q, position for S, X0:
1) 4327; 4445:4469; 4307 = 0.95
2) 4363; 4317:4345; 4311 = 0.82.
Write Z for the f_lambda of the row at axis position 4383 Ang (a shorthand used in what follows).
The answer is 0.912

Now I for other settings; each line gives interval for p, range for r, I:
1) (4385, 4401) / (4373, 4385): 1.0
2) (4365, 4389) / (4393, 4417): 1.9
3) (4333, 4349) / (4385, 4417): 0.4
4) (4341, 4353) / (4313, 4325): 4.3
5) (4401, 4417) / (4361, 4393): 0.5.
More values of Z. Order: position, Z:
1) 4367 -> 1.225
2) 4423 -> 1.074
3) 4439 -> 1.294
